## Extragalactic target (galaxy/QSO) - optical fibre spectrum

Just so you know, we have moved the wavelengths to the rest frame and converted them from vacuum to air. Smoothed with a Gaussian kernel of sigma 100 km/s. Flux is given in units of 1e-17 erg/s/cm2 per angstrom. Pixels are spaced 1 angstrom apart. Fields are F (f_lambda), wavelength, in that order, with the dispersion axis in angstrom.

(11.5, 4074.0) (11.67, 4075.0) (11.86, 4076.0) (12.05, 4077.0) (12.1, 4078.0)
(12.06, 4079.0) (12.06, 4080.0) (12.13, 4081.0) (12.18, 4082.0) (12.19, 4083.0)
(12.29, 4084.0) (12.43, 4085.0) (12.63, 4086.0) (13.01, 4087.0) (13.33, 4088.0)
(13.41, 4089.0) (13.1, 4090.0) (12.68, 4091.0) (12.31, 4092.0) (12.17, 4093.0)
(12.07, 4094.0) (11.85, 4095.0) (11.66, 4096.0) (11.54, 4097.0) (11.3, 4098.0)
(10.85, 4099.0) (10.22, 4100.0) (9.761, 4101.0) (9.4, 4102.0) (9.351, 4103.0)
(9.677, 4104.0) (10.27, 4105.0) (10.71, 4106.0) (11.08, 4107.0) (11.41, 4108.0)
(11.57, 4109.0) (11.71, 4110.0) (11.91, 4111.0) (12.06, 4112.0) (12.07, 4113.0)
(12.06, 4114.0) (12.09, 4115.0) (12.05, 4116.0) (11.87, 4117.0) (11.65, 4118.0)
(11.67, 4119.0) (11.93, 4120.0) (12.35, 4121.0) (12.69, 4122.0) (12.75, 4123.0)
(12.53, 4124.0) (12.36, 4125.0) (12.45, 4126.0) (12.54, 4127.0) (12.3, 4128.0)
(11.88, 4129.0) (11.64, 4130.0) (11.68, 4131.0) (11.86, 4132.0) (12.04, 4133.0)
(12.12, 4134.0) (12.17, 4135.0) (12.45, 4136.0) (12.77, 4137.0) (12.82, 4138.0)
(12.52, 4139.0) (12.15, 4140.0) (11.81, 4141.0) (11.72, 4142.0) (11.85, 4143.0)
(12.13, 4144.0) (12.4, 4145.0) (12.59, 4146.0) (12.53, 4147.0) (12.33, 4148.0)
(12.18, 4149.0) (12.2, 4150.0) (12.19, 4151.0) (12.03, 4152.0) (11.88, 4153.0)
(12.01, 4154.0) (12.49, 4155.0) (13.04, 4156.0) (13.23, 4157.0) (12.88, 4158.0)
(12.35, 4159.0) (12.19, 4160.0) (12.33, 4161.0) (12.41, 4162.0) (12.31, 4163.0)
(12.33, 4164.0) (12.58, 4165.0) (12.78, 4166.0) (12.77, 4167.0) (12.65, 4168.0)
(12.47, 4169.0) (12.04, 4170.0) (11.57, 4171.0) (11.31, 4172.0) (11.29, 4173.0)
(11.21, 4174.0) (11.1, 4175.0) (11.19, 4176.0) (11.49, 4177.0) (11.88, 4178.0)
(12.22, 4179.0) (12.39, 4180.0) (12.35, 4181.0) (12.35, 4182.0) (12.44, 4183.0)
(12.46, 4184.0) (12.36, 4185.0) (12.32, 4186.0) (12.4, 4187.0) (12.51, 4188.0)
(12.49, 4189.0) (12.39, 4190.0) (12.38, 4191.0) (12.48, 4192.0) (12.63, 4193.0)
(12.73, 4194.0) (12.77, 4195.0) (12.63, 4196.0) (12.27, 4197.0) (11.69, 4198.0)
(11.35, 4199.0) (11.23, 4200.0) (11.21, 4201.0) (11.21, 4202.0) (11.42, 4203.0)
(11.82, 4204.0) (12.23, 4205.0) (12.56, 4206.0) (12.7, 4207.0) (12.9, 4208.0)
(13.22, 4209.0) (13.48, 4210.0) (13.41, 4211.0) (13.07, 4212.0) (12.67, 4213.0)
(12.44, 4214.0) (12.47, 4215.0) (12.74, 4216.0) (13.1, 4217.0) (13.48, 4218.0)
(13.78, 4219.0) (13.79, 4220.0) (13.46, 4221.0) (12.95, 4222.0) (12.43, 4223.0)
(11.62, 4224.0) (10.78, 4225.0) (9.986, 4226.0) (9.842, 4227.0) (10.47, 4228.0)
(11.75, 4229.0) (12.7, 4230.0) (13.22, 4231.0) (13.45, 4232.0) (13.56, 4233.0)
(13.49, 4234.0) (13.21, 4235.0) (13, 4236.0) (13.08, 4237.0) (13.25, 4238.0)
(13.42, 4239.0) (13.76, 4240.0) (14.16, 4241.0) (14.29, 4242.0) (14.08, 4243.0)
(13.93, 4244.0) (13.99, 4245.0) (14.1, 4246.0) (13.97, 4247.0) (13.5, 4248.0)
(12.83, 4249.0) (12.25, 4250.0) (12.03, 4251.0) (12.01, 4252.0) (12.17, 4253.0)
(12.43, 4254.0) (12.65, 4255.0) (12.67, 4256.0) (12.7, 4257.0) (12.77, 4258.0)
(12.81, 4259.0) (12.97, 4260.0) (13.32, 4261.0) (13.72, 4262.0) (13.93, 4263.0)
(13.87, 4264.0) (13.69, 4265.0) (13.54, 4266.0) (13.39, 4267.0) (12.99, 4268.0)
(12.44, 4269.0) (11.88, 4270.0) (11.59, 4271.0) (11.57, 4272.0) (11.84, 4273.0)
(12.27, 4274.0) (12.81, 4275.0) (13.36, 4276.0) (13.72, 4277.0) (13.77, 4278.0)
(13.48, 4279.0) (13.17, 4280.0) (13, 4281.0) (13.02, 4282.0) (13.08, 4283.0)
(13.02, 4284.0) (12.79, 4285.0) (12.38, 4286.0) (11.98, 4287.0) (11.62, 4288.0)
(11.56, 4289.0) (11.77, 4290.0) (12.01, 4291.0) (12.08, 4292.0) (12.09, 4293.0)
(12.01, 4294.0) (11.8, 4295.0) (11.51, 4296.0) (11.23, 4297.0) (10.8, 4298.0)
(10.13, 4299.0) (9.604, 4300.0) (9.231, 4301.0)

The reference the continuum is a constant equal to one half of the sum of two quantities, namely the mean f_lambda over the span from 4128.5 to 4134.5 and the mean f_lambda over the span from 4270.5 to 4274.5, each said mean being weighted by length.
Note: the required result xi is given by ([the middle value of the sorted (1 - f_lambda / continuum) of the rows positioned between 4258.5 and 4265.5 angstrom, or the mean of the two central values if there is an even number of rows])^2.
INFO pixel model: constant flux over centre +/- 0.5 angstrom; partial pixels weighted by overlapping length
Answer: 0.0243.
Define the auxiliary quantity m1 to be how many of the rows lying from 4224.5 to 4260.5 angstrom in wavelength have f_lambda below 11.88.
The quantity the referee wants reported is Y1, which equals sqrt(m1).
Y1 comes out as 2.2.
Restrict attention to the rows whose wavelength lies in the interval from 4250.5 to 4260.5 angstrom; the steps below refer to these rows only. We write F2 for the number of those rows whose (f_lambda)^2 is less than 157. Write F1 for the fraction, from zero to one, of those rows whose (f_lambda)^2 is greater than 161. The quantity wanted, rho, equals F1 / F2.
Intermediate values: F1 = 0.4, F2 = 4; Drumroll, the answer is 0.10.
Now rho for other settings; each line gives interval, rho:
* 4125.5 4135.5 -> 0.00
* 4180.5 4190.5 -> 0.00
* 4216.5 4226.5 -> 0.15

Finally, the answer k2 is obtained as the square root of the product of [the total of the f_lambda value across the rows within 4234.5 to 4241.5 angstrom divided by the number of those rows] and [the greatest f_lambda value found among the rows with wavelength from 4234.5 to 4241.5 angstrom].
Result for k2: 13.78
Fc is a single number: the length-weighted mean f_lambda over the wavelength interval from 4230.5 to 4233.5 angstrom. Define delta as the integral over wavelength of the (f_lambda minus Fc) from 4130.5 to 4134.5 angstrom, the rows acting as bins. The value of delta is -6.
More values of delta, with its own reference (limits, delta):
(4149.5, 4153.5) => -5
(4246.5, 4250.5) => -1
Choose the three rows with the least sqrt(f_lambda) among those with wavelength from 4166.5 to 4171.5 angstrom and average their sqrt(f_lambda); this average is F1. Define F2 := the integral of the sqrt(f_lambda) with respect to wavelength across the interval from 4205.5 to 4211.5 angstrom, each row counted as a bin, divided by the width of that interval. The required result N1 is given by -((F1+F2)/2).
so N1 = -3.54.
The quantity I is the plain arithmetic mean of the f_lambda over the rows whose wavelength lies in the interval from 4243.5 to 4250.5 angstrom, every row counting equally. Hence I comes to 13.5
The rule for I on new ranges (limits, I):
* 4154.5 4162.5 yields 12.6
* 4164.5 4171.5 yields 12.4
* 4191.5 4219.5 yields 12.5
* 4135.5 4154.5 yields 12.2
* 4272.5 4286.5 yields 13.0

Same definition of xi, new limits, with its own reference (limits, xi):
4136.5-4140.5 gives 0.0046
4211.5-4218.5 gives 0.0057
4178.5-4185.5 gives 0.0019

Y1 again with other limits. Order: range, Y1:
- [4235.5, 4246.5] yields 0.0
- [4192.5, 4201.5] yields 2.0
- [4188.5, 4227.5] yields 3.3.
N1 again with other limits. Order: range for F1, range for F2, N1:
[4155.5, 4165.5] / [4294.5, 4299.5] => -3.42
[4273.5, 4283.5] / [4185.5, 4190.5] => -3.54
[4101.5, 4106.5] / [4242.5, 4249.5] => -3.39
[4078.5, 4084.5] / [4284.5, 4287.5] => -3.50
